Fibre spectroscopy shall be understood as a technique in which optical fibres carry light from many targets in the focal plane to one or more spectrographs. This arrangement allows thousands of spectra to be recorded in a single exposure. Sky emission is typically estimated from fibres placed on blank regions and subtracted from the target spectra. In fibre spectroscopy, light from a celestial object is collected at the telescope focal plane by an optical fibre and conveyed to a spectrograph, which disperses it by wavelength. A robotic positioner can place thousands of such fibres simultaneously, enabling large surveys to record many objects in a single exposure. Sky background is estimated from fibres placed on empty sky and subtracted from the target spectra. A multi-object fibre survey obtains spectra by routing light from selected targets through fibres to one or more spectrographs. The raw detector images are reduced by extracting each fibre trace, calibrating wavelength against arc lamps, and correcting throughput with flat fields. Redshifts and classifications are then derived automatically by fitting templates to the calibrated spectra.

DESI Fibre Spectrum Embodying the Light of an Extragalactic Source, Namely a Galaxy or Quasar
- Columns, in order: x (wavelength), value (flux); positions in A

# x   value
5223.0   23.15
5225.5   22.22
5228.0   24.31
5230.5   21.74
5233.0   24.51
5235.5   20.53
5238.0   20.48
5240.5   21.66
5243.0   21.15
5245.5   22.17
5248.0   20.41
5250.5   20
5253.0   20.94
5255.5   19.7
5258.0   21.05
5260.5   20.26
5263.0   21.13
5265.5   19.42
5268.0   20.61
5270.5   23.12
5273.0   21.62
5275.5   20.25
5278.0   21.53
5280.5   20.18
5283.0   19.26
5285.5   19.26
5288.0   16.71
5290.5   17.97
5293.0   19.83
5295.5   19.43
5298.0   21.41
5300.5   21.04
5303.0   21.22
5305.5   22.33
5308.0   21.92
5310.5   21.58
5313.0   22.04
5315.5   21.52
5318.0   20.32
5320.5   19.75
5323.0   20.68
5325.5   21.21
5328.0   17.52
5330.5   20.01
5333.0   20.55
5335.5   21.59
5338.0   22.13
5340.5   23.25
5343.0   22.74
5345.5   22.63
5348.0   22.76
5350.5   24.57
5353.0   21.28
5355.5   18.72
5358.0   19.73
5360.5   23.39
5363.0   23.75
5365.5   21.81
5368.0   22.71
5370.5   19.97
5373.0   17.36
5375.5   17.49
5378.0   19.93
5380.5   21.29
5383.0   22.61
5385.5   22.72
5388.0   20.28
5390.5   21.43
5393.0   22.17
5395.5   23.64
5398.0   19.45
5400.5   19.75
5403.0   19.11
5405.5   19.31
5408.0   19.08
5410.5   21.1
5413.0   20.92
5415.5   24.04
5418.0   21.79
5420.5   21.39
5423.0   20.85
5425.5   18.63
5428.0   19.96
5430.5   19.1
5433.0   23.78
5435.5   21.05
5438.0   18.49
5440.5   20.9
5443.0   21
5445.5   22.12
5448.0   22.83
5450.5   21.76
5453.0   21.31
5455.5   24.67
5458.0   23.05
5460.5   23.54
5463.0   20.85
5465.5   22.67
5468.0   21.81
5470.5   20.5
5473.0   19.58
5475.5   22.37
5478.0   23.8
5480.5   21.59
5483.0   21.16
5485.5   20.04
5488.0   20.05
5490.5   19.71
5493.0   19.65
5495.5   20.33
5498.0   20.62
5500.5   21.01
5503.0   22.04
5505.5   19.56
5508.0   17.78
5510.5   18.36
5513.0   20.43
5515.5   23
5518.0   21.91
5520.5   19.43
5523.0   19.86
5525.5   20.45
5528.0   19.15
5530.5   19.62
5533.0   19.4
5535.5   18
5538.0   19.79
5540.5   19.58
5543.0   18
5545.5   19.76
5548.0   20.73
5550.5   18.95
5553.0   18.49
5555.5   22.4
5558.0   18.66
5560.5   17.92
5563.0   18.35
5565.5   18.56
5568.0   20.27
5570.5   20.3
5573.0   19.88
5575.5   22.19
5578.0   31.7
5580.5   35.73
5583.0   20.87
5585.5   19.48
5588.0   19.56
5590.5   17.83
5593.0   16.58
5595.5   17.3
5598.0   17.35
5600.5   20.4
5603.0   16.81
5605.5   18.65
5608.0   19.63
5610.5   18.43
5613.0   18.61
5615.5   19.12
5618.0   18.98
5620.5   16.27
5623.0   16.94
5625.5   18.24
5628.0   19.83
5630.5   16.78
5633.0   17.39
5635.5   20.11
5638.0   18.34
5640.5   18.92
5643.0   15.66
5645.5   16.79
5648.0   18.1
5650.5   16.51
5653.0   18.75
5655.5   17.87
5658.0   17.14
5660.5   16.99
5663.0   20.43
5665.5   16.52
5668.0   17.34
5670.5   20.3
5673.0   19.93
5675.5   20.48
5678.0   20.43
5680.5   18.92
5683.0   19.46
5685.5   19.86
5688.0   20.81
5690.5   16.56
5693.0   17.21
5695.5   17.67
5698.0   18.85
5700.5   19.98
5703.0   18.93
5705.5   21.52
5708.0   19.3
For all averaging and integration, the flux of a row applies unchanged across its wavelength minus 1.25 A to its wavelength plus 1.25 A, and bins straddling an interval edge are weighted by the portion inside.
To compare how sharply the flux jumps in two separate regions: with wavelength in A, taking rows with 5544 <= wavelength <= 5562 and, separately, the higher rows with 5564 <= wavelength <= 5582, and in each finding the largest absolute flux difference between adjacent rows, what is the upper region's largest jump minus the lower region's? 5.6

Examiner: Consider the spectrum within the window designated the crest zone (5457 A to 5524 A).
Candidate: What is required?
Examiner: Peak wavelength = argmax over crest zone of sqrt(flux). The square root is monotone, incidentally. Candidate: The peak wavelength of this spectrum 5478.0 A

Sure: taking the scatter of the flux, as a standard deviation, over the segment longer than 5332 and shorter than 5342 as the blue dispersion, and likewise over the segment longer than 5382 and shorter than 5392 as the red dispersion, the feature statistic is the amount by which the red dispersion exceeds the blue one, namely 0.02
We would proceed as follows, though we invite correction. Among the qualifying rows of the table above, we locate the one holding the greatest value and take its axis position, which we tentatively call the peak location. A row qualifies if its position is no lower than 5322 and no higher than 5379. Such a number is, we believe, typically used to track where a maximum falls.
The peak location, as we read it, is 5350.5 A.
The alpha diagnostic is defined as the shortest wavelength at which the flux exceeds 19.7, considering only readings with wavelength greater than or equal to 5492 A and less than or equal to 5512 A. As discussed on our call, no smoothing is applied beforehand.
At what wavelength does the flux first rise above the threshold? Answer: 5495.5 A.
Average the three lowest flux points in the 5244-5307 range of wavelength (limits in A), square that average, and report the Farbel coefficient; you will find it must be 323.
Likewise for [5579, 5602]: 292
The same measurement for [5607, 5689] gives 261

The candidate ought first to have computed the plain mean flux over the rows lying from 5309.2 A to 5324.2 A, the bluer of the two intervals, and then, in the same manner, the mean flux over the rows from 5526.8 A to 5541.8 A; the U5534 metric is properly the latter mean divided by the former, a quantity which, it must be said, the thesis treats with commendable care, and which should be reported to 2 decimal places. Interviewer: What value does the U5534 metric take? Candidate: 0.92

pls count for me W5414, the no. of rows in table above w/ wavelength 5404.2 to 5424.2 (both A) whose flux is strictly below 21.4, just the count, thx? 6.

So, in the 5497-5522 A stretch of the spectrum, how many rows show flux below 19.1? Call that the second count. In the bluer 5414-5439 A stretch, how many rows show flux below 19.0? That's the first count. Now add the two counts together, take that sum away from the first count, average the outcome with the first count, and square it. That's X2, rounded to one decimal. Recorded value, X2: 0.0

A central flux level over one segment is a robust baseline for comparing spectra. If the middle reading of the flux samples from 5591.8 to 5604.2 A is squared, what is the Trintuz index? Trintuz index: 299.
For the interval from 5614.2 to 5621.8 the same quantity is 360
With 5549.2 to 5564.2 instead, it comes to 345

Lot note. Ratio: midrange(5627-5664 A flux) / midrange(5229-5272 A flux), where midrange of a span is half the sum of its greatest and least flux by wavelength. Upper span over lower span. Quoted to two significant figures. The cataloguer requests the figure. 0.82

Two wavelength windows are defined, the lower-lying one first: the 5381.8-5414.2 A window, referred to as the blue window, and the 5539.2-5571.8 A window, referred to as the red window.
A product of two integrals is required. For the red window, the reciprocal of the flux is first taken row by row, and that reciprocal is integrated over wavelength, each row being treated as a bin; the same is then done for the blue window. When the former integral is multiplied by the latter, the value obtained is 2.63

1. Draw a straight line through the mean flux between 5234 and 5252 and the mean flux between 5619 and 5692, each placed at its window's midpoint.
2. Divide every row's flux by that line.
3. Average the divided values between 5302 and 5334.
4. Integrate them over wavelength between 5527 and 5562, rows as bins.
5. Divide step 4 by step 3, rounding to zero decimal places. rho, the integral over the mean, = 35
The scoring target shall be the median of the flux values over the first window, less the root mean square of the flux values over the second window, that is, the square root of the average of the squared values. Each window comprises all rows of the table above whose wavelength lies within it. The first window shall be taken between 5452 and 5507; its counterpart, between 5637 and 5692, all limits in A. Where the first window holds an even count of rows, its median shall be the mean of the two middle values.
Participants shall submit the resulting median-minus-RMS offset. 2.6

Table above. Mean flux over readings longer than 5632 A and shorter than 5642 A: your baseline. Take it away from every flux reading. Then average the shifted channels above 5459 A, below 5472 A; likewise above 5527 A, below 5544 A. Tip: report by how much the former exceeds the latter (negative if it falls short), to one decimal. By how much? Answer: 2.8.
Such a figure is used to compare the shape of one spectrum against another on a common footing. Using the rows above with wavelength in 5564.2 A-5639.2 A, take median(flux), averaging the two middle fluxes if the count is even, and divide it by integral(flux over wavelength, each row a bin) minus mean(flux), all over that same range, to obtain 0.013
